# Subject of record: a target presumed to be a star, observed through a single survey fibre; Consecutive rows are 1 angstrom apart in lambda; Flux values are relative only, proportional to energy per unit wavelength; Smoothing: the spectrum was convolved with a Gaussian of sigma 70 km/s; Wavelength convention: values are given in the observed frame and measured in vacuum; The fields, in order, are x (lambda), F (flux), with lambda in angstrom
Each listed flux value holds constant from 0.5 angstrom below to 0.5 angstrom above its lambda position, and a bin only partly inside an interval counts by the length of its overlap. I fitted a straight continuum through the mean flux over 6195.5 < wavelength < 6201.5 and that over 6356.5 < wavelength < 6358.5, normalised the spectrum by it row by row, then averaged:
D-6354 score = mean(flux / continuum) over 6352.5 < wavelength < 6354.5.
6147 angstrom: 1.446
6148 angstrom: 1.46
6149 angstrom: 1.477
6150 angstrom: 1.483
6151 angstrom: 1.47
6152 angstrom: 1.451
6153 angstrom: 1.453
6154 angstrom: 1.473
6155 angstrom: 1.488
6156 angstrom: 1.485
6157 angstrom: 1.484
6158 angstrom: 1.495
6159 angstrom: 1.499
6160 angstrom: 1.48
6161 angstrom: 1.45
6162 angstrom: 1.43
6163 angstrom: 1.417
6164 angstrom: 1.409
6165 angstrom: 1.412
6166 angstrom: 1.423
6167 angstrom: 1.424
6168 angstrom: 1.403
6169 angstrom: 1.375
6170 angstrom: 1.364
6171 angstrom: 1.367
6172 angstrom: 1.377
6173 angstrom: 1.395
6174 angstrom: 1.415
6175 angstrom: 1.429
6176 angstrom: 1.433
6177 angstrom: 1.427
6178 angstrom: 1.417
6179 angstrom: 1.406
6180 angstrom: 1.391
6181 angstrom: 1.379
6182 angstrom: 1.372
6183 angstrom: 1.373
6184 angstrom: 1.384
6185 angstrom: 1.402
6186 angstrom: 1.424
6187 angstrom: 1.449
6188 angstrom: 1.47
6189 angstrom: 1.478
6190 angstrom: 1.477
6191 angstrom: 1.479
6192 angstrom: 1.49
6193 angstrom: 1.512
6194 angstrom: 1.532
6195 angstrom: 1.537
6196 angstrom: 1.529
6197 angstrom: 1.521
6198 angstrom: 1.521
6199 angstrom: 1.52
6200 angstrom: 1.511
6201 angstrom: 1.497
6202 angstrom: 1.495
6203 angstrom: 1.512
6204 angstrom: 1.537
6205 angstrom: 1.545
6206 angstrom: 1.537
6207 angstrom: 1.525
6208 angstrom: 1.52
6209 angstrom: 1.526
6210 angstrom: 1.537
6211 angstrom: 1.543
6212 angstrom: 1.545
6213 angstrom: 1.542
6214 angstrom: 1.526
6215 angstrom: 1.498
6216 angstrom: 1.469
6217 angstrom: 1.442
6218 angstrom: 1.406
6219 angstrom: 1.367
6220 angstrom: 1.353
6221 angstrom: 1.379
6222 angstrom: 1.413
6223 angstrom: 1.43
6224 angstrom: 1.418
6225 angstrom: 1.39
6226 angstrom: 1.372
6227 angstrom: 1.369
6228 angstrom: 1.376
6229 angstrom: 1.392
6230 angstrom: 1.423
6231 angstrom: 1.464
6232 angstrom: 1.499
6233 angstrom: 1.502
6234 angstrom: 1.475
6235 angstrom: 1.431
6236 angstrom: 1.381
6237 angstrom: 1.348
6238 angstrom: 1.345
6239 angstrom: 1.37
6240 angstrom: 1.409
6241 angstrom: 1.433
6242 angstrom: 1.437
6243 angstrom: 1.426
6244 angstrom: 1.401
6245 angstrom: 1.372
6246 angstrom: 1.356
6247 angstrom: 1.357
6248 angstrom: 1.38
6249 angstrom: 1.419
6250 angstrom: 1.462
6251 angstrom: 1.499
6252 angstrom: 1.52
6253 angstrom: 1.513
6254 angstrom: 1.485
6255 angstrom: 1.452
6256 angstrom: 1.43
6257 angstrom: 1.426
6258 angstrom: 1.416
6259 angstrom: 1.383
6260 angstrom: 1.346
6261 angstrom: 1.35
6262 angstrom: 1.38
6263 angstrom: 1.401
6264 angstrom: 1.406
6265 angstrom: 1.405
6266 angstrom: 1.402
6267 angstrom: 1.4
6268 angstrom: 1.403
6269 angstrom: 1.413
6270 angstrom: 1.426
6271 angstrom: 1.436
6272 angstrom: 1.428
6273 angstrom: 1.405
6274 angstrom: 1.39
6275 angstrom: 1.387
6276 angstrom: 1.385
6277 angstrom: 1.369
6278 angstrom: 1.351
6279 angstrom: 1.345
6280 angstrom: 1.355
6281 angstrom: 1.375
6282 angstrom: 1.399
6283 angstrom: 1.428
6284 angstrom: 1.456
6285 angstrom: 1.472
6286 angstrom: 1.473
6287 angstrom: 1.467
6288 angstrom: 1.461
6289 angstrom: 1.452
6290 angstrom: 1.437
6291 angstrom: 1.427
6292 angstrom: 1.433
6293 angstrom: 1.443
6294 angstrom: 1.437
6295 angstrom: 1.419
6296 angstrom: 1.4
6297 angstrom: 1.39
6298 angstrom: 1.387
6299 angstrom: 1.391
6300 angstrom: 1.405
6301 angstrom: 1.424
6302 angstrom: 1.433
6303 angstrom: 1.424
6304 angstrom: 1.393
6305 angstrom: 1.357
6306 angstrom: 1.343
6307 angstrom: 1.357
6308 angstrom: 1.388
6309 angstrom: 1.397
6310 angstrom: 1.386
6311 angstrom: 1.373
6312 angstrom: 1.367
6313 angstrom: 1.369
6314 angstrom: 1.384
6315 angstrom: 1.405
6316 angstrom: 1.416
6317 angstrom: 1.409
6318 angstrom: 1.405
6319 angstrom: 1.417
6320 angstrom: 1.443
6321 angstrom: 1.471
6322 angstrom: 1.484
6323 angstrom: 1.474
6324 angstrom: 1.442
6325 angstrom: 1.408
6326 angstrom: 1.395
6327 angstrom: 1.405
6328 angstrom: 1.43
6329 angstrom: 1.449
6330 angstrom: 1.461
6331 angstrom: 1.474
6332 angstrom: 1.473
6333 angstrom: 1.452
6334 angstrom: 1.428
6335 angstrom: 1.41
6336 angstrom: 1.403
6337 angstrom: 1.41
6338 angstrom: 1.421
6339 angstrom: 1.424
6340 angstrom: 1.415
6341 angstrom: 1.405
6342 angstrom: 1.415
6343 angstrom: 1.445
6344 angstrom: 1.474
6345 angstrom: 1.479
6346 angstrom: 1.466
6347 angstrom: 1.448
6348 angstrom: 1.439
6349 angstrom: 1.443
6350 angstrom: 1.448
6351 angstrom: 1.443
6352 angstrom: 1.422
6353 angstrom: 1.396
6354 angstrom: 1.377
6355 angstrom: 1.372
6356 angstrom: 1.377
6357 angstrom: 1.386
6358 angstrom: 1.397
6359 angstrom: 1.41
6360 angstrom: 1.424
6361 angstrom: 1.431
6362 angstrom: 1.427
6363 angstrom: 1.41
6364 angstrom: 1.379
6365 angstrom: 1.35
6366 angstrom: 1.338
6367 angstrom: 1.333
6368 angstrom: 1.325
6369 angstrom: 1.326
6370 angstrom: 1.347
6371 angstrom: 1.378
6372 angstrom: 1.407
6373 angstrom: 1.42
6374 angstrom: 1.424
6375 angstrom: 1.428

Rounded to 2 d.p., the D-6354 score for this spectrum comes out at 0.99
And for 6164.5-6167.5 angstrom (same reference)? 0.92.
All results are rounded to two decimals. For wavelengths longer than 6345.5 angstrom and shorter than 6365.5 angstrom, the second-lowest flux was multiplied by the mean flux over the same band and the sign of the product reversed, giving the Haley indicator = -1.94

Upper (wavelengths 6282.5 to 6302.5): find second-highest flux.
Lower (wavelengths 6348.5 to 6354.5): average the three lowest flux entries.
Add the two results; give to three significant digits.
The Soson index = 2.87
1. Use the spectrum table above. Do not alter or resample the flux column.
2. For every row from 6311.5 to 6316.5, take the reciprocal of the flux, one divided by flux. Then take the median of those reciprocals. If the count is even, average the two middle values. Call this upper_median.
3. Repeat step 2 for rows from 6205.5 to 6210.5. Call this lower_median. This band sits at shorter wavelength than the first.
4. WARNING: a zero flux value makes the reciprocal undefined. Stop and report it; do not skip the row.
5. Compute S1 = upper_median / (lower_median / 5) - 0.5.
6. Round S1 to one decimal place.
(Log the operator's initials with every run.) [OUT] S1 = 5.0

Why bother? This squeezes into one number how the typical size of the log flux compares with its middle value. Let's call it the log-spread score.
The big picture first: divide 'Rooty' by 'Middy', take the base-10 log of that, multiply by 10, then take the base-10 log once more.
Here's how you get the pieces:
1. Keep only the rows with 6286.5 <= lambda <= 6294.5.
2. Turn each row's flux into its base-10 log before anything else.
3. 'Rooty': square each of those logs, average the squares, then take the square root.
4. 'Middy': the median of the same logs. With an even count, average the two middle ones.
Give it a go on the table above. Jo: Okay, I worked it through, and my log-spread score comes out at -1.41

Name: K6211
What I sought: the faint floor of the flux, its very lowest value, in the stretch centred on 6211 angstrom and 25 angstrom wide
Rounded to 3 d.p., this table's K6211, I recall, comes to 1.353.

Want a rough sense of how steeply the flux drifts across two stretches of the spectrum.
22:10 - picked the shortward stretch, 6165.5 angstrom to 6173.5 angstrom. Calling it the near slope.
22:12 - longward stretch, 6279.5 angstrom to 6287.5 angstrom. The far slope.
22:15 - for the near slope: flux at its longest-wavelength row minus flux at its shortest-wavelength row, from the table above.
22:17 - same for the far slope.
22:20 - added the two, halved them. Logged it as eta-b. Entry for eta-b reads 0.042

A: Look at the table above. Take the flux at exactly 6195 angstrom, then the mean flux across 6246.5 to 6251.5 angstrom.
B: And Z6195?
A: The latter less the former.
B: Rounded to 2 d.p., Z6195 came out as -0.11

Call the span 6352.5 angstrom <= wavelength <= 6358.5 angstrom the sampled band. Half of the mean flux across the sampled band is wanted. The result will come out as 0.692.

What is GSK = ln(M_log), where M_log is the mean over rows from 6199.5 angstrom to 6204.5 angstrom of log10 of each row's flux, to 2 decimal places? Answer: -1.72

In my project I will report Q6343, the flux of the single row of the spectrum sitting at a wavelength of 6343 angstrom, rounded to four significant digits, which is 1.445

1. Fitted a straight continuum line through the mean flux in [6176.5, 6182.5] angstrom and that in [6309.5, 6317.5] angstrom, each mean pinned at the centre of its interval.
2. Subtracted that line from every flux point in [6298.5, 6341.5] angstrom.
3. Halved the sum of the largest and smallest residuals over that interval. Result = 0.025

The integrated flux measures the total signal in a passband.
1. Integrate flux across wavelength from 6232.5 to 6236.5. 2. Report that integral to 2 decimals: 5.79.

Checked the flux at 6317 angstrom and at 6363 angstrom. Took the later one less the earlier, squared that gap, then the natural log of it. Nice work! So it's -14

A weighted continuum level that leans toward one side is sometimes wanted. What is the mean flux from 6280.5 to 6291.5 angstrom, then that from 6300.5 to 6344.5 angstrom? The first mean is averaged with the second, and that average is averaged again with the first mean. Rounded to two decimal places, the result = 1.43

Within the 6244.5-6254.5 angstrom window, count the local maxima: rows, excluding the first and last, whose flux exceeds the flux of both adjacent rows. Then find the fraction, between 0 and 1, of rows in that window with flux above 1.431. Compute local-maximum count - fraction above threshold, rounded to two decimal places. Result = 0.50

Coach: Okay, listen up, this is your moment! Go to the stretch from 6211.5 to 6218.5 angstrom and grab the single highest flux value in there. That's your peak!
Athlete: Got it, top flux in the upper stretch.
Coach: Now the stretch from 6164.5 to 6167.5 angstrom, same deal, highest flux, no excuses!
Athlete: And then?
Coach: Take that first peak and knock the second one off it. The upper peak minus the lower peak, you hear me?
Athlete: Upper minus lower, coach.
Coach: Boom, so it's 0.121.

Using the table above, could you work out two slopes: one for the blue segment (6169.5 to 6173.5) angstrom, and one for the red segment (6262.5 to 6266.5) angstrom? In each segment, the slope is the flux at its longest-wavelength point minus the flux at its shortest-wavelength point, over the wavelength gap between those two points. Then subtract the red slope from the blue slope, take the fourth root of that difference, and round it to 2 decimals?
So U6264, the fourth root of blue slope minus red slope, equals 0.32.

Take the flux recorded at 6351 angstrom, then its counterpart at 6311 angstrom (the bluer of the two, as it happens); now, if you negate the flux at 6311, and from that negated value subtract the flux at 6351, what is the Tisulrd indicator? -2.82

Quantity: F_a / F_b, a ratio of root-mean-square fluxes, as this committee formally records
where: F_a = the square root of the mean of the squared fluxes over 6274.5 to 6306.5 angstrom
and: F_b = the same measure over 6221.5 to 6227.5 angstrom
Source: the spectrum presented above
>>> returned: 1.01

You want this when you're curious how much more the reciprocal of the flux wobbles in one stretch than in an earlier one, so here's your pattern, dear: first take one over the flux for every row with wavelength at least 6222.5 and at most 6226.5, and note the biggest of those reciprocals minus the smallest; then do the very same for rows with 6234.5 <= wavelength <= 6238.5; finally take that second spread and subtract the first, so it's 0.015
